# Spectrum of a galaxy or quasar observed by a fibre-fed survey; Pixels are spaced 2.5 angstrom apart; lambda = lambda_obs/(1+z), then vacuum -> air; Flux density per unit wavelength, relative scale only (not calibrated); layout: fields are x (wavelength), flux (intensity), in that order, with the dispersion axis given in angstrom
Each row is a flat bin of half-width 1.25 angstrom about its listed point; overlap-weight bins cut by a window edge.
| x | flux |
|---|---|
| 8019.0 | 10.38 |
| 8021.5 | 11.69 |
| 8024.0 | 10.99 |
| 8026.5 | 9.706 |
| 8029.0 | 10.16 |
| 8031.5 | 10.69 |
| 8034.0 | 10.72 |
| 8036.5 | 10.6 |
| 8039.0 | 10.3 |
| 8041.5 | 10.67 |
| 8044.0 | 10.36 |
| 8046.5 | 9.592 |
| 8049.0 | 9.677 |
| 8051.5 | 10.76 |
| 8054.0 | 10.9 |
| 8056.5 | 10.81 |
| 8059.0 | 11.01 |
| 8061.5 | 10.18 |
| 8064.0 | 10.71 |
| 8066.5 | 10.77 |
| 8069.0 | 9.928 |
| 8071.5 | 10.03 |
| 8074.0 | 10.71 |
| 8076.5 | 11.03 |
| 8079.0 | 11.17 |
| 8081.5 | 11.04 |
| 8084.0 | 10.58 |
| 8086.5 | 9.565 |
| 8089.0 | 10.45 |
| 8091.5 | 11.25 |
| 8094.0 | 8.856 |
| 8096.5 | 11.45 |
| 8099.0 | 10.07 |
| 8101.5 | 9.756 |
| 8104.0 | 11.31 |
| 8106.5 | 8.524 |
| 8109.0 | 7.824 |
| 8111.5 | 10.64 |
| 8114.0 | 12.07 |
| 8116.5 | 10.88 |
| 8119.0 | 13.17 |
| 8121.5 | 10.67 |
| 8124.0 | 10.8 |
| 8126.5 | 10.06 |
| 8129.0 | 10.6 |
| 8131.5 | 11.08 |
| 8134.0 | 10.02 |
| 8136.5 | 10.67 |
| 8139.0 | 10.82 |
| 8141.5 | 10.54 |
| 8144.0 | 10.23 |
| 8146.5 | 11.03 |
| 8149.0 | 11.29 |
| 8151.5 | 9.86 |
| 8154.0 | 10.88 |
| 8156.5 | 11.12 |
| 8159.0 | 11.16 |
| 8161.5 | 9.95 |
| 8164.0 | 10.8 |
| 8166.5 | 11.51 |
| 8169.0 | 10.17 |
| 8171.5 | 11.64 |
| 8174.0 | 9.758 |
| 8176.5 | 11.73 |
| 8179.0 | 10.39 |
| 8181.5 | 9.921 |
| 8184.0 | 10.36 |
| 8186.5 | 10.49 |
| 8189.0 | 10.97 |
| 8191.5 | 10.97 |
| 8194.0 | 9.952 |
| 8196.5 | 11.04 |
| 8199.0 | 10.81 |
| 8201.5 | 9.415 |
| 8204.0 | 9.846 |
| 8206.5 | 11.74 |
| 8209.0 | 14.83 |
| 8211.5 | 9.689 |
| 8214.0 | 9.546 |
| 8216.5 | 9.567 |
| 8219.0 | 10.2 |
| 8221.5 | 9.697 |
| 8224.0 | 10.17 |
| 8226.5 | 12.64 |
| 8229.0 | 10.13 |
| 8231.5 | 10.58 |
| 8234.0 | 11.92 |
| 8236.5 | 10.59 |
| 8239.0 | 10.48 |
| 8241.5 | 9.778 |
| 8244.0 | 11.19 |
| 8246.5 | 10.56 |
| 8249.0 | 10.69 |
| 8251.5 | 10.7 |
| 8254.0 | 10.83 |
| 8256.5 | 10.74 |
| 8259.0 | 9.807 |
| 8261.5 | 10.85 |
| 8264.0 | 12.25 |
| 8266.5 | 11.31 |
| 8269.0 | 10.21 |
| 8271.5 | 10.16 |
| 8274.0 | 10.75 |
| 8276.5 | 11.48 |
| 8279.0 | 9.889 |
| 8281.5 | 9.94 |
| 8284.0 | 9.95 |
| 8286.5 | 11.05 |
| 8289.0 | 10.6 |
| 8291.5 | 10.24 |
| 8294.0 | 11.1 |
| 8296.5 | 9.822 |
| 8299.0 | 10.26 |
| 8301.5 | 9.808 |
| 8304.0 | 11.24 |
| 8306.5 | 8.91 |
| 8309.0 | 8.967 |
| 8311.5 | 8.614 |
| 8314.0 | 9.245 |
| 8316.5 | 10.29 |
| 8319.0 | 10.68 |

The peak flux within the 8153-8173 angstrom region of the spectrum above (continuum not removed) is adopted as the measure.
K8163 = 11.64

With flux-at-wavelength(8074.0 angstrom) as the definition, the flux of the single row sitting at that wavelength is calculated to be 10.71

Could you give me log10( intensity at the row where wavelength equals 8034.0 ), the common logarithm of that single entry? 1.03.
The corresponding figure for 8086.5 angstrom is 0.98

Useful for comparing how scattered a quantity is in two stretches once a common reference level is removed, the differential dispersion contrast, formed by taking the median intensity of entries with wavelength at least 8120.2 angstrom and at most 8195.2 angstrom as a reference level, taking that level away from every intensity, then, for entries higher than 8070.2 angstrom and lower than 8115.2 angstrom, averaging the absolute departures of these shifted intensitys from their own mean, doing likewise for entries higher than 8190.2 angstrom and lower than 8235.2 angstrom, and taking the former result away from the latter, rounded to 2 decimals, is 0.13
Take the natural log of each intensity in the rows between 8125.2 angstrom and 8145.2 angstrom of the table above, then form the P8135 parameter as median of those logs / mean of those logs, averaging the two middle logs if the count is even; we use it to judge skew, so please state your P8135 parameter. 1.00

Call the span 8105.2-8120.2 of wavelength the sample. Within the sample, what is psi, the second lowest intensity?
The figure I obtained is 8.524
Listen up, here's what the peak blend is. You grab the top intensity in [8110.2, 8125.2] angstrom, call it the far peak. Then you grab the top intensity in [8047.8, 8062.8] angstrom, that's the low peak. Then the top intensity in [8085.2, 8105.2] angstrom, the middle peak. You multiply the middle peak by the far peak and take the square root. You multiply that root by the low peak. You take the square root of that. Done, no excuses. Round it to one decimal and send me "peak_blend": 11.6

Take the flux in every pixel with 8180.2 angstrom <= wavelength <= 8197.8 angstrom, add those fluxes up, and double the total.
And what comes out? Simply 147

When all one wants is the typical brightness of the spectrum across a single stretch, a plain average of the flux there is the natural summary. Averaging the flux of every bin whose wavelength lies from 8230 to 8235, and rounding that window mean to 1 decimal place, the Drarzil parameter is 11.2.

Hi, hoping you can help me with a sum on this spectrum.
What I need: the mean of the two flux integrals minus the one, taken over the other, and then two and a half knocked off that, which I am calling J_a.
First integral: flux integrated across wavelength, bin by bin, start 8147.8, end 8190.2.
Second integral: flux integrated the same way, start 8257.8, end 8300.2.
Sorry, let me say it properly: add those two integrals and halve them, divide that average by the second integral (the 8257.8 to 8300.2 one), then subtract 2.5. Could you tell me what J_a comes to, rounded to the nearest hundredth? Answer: -1.49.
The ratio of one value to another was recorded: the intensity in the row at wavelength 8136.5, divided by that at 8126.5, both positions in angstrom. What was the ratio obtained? 1.061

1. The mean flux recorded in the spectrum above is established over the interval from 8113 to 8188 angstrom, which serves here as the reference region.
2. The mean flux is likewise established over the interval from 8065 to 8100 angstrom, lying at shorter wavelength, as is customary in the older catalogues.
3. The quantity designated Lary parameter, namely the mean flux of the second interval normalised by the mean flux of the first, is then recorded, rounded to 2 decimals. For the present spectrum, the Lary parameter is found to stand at 0.97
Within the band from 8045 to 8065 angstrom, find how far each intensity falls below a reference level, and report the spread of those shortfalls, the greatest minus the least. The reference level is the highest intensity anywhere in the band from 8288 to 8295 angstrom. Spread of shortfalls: 1.4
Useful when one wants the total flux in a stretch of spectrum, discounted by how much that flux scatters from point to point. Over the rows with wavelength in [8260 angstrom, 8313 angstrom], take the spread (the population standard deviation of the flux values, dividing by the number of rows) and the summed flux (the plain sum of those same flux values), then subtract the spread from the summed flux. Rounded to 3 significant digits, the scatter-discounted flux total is 217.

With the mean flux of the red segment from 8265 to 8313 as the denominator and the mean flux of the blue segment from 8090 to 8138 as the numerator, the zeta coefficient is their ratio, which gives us 1.03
